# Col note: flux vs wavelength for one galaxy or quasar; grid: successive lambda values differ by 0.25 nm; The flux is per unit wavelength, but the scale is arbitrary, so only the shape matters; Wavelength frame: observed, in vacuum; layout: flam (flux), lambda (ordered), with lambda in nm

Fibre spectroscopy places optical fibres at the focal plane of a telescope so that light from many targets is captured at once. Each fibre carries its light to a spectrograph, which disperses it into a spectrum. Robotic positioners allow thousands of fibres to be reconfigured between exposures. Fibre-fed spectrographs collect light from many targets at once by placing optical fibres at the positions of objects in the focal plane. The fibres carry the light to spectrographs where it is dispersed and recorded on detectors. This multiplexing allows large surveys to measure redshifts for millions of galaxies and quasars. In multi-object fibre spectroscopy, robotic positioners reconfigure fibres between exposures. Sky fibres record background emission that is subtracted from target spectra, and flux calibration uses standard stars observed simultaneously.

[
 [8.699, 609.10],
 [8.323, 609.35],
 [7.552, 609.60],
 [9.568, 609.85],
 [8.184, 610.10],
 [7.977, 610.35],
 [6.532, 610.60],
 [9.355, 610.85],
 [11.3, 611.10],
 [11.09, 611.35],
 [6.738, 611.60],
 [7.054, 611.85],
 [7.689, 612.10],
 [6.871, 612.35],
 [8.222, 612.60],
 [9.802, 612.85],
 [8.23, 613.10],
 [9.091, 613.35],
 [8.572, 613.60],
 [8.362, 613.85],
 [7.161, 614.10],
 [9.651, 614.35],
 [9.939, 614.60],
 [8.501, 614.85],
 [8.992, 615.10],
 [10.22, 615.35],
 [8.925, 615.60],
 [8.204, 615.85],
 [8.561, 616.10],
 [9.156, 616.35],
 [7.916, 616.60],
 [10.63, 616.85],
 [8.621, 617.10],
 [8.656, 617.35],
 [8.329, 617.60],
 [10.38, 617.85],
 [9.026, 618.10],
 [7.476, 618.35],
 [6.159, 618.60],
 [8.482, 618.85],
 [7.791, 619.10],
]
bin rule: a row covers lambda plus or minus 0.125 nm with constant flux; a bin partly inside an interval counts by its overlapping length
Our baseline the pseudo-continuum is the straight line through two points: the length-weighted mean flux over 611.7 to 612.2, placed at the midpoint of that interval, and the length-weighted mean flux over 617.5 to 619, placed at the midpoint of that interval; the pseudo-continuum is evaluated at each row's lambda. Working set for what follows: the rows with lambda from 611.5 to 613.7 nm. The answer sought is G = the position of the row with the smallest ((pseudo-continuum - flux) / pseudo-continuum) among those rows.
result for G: 612.85 nm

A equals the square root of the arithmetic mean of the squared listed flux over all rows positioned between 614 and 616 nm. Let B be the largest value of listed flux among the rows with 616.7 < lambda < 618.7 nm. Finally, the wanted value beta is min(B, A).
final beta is 9.00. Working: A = 9.00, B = 10.63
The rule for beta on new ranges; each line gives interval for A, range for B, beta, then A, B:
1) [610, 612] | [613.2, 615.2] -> 8.71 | 8.71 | 9.939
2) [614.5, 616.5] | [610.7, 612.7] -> 9.09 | 9.09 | 11.3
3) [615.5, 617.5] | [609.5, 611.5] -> 8.87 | 8.87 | 11.3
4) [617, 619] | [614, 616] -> 8.47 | 8.47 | 10.22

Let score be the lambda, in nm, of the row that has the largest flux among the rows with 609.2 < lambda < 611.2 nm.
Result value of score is 611.10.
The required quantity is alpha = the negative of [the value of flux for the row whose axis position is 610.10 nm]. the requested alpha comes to -8.2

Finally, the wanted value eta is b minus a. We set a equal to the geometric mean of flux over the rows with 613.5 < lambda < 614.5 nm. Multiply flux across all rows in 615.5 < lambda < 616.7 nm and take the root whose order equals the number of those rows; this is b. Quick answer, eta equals 0.2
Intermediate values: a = 8.4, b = 8.5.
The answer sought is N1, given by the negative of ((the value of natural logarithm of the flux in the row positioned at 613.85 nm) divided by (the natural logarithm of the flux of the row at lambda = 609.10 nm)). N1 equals -0.98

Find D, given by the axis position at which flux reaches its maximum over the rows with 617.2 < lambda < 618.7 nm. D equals 617.85 nm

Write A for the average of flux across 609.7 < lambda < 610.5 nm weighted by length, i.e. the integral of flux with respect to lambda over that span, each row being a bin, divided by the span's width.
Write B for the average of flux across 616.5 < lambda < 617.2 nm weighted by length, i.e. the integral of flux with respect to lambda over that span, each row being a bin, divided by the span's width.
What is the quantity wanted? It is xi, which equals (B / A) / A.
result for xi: 0.127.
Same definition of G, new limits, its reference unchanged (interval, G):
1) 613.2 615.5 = 615.35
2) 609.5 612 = 611.10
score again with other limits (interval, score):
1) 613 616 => 615.35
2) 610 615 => 611.10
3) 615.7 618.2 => 616.85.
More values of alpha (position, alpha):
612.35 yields -6.9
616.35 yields -9.2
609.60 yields -7.6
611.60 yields -6.7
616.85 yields -10.6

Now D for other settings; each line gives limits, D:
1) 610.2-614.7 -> 611.10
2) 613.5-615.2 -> 614.60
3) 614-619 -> 616.85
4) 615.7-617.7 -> 616.85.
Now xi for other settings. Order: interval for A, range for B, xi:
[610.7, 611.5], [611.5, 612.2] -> 0.067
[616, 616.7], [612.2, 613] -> 0.113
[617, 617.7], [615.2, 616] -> 0.125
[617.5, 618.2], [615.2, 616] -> 0.105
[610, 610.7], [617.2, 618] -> 0.158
